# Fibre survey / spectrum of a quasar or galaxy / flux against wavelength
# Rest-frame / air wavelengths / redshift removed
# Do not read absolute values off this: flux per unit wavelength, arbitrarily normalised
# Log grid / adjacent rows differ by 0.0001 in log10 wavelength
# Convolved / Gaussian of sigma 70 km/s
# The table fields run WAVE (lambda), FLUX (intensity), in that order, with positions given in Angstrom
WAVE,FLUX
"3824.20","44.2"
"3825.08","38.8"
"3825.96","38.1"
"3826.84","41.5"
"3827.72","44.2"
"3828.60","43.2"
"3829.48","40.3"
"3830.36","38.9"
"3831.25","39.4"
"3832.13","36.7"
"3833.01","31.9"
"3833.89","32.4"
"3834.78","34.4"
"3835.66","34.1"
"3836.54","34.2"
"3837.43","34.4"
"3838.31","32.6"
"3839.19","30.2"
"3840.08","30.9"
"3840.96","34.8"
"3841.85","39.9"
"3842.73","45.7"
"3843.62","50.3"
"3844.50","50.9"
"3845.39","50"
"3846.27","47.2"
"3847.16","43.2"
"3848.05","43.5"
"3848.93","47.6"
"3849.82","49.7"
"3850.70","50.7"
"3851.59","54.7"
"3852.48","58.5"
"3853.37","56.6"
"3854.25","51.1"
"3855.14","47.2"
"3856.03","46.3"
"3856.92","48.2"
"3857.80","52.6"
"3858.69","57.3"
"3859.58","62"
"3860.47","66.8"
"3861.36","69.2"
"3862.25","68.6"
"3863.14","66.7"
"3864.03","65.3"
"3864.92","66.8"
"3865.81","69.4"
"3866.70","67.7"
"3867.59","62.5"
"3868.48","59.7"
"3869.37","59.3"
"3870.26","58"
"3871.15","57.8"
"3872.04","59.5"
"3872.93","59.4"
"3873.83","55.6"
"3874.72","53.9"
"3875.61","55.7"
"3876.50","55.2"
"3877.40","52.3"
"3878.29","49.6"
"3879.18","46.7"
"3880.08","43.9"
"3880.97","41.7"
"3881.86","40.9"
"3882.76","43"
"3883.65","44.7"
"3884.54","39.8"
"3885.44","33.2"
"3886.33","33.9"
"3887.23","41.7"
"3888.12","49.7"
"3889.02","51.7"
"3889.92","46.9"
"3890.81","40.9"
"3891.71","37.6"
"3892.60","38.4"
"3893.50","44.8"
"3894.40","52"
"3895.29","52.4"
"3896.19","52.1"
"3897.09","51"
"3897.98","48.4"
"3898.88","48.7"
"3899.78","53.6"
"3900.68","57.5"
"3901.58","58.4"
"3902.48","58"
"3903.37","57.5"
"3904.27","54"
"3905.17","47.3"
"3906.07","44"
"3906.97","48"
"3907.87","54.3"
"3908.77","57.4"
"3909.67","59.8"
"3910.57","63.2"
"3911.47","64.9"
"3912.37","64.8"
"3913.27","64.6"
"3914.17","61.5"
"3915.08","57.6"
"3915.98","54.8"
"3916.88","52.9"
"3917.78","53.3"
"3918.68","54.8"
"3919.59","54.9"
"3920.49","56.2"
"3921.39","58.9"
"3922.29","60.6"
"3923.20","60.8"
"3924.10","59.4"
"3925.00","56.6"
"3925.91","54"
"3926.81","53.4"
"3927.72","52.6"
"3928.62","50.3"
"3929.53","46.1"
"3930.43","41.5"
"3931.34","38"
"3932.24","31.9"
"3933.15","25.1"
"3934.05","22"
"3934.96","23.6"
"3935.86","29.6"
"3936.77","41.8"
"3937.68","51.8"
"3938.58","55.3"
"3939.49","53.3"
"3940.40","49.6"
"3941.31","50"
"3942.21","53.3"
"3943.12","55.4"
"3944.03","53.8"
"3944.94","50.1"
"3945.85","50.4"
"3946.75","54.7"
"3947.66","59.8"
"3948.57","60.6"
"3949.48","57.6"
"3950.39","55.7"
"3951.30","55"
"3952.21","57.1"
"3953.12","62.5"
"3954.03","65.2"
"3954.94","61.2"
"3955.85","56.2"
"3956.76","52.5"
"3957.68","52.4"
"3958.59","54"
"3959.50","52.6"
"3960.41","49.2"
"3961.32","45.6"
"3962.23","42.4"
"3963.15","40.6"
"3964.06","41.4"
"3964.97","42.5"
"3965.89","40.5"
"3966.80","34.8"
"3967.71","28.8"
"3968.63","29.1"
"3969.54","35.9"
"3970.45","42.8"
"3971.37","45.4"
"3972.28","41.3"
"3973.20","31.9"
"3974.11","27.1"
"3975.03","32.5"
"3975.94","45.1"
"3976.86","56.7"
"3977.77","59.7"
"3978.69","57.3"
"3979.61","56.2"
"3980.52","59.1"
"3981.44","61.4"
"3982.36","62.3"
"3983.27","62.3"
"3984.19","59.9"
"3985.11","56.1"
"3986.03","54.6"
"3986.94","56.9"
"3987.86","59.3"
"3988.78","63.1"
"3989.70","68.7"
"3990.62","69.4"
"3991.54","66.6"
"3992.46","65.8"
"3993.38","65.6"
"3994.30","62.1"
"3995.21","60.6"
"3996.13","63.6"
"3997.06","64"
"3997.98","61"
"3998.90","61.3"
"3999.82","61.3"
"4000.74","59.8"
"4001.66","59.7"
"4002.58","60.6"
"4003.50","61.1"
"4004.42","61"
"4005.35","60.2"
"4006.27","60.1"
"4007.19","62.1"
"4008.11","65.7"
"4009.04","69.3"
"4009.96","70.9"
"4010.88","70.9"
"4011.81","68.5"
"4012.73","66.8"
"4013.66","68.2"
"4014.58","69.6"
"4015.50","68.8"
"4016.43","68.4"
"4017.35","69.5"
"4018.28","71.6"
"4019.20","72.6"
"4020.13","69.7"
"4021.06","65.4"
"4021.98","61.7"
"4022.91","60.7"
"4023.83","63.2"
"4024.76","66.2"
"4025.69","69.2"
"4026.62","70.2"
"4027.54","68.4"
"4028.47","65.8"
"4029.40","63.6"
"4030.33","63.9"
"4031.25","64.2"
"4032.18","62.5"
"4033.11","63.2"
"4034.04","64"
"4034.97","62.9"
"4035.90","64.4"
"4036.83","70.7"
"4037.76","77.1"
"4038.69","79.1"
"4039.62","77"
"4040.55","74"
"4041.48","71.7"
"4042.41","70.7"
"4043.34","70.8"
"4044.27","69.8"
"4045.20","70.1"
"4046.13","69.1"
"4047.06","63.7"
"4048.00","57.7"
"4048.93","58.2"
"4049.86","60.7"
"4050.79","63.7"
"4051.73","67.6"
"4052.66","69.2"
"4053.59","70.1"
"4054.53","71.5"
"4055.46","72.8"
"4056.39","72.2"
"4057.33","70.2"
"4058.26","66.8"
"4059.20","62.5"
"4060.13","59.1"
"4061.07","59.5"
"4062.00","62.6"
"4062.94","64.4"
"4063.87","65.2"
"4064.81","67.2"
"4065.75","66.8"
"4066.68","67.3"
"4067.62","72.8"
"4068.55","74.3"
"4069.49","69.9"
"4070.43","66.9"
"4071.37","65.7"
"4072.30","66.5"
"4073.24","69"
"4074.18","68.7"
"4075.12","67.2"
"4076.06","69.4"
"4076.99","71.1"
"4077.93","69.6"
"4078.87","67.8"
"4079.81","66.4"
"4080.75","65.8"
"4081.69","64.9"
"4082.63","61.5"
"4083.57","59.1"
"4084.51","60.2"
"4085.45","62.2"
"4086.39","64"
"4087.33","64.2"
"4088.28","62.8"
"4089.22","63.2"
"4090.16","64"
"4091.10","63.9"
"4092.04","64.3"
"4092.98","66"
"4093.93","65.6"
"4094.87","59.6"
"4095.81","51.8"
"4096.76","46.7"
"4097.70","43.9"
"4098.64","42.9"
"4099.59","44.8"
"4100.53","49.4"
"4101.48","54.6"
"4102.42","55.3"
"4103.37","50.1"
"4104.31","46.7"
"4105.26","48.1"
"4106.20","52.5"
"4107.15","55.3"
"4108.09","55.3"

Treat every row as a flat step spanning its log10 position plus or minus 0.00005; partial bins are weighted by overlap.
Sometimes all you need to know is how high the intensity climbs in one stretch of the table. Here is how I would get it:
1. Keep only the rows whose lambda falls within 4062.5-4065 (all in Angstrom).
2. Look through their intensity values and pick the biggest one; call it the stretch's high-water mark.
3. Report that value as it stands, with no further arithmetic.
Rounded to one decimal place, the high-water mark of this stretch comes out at 67.2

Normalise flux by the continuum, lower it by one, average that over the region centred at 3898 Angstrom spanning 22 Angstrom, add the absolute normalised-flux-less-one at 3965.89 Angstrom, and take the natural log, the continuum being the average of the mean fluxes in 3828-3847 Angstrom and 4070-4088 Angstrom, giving -1.7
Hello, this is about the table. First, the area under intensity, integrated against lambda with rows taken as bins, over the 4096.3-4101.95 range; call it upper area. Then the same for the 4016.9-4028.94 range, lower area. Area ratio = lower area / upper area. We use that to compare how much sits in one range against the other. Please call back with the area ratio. 3.04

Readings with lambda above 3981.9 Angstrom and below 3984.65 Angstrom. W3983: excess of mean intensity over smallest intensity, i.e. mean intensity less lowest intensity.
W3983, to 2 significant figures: 1.6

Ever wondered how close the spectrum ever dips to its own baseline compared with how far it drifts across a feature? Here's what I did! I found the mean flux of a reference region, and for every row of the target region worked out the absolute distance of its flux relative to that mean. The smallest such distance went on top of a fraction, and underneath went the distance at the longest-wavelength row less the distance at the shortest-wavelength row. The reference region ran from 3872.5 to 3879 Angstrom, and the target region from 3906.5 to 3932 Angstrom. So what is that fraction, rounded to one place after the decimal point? 0.0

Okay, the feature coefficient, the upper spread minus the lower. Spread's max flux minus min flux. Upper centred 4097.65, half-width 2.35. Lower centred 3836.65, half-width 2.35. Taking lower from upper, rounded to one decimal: 7.1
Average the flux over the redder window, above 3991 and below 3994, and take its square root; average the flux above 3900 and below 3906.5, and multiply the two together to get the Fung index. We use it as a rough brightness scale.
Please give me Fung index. 437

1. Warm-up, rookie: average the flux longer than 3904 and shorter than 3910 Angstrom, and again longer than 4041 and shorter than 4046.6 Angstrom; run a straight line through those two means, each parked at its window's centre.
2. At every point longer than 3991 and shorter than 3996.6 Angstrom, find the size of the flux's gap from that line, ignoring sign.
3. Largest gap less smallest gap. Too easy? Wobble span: 2.9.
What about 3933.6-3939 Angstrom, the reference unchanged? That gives 32.7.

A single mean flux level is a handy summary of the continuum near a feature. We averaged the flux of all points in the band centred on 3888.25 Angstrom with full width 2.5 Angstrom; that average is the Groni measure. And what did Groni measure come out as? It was 48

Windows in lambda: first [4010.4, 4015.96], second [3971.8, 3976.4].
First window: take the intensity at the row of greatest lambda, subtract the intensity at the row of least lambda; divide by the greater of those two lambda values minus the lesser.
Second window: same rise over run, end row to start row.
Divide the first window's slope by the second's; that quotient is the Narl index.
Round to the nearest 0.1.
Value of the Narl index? -0.4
